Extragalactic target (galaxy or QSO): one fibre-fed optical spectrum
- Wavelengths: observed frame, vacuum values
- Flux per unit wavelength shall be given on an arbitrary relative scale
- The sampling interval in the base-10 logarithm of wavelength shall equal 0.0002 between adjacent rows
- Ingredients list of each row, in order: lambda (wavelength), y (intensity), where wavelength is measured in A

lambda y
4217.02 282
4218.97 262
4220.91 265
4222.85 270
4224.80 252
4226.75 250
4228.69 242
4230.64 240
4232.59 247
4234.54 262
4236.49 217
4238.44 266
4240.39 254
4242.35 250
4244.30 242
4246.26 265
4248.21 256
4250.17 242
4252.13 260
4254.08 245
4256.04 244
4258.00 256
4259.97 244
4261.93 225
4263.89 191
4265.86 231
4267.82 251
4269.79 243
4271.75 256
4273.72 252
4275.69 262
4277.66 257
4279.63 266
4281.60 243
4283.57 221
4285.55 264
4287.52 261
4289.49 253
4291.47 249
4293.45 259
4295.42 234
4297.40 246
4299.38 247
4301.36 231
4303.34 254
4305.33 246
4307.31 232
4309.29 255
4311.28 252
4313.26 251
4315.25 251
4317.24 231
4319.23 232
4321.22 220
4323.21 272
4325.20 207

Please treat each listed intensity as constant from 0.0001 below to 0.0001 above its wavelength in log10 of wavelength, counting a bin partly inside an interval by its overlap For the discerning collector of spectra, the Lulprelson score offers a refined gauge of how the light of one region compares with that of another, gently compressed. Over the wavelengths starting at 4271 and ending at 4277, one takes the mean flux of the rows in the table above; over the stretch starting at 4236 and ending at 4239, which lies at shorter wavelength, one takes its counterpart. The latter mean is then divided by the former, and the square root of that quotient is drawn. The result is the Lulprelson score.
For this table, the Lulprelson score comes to 0.97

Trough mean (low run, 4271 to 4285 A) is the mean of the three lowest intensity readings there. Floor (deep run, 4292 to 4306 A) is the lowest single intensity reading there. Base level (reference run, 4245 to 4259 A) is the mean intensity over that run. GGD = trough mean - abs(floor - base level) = 217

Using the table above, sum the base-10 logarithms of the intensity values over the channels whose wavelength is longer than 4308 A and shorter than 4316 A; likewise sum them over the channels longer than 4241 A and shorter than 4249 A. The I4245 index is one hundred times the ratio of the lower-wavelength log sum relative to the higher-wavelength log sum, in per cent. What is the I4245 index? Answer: 100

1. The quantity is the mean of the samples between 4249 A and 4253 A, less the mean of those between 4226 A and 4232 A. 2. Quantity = 7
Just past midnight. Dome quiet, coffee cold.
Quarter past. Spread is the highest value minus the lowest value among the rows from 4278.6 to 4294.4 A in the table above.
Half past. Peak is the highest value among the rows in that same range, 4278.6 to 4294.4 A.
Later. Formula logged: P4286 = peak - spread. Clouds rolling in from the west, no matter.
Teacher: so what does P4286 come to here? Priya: 221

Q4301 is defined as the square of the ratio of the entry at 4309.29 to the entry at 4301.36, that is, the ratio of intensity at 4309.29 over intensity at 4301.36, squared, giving 1.22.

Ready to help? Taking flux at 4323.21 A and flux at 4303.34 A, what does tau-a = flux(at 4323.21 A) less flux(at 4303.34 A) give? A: 18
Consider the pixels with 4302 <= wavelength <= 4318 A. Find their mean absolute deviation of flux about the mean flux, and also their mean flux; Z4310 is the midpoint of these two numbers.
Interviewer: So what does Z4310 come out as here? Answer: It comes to 127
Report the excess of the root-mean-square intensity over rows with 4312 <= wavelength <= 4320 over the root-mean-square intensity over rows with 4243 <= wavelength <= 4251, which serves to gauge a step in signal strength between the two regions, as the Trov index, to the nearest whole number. -10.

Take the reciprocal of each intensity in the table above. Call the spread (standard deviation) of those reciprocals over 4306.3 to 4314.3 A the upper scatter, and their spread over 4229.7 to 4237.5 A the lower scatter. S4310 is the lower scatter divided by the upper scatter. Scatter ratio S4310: 1.9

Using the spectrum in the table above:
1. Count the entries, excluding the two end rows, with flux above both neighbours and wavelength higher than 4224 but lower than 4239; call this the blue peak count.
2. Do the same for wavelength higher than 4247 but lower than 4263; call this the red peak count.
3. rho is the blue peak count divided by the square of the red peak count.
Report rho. 0.25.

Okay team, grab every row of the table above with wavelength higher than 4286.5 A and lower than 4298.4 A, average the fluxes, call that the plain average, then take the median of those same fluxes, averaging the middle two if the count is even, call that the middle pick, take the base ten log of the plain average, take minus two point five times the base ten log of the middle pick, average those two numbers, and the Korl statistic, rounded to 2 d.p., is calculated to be -1.80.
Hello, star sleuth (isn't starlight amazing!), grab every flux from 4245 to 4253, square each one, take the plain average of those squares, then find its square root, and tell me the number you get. 256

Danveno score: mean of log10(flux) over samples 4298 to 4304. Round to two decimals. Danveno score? 2.39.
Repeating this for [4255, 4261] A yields 2.39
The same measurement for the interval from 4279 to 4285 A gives 2.38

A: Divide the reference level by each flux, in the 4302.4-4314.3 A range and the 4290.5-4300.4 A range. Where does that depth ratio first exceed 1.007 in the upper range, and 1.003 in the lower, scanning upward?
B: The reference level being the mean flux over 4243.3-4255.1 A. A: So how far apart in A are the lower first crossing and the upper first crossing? 13.9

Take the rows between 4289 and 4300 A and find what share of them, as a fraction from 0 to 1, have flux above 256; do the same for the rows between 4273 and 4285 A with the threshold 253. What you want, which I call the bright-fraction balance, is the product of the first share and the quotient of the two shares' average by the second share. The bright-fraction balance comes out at 0.11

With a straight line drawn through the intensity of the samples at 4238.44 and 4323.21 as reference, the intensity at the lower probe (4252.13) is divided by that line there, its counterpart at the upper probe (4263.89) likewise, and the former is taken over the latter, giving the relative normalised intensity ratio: 1.37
